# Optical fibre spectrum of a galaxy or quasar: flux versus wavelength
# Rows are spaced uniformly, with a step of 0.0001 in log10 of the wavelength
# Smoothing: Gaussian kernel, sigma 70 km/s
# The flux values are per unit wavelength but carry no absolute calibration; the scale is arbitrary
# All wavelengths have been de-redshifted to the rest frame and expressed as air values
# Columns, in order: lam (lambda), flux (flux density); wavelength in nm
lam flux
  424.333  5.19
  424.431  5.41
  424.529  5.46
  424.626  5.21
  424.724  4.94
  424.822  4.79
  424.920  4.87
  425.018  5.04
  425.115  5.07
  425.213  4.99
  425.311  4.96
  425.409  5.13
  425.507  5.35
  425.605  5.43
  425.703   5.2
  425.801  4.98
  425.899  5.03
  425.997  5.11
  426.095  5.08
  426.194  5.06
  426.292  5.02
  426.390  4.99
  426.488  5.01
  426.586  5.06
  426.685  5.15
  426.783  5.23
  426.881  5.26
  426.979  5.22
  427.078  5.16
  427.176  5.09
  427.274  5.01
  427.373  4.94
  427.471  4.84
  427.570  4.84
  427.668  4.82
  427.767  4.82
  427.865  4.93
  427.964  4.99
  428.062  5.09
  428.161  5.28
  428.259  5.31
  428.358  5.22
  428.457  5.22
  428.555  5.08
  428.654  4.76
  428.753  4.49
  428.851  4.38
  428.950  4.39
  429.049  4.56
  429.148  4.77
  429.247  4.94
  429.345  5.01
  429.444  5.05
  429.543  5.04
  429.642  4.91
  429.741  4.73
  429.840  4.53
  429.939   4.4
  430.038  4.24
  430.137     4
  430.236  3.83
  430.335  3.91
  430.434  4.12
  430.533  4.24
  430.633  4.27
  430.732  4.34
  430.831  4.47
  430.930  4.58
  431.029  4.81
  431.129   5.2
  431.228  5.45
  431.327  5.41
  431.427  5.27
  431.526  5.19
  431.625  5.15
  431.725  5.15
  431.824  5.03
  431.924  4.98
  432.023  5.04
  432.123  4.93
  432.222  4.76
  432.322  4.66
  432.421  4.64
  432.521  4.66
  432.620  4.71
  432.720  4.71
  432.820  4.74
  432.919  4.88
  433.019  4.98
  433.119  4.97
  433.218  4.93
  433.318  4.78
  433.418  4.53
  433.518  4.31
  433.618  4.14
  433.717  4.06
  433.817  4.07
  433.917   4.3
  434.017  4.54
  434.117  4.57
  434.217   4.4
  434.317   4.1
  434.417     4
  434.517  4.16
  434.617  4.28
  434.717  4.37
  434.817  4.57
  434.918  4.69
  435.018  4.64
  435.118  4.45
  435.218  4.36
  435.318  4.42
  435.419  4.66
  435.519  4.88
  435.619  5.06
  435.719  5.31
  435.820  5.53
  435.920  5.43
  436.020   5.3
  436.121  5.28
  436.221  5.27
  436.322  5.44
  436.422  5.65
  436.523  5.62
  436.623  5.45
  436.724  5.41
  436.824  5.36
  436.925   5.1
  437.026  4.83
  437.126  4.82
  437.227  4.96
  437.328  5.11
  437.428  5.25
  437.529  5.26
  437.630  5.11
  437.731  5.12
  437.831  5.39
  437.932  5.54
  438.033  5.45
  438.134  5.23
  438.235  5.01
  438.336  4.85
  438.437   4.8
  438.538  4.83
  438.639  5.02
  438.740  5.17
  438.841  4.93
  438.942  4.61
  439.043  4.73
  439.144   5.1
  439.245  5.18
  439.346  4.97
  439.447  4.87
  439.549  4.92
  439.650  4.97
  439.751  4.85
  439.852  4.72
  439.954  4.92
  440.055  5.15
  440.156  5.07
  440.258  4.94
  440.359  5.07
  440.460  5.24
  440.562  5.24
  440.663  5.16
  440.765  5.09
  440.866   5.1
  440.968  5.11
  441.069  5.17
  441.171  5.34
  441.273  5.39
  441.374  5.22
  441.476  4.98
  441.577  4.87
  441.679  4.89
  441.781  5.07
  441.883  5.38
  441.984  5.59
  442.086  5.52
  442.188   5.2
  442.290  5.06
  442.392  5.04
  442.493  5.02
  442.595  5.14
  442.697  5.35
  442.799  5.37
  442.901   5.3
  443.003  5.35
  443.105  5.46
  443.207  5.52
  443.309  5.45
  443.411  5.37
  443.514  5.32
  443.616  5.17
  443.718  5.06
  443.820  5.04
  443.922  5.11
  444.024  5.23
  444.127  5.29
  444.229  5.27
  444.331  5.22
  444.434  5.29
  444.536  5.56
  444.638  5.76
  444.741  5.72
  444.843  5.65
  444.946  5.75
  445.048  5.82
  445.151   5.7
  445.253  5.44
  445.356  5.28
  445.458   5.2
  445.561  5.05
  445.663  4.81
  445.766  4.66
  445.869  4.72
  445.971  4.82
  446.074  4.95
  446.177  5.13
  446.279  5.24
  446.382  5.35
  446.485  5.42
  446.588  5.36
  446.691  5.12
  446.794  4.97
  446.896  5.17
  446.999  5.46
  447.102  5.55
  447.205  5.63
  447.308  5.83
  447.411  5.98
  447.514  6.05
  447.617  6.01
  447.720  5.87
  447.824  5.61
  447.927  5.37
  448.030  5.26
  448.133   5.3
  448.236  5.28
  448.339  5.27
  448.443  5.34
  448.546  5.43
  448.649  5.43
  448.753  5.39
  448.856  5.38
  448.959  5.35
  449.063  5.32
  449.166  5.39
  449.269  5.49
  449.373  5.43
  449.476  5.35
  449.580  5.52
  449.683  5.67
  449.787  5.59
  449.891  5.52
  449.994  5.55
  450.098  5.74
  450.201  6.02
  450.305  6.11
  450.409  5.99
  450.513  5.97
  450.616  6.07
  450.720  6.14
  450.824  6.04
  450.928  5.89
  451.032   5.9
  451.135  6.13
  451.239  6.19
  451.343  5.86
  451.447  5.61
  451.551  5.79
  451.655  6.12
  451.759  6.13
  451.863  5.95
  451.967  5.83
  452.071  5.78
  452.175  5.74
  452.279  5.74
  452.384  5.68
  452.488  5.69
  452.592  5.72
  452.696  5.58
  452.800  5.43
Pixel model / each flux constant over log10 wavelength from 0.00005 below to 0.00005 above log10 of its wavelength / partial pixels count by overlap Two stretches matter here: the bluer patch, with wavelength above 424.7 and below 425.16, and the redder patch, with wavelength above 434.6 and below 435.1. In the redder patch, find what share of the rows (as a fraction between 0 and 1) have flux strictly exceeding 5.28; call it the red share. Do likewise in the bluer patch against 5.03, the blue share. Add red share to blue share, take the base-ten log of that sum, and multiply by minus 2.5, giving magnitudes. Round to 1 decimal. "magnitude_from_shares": 1.0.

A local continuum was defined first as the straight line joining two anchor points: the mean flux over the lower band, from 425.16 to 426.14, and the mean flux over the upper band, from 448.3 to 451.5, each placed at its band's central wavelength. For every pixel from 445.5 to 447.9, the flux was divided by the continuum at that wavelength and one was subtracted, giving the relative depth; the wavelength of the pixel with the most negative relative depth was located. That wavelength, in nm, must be 445.766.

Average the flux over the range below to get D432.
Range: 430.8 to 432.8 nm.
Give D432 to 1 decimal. 4.9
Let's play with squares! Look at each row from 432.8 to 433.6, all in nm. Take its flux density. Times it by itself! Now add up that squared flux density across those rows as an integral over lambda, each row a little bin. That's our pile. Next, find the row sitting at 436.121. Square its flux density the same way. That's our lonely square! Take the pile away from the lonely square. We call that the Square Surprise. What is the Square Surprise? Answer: 10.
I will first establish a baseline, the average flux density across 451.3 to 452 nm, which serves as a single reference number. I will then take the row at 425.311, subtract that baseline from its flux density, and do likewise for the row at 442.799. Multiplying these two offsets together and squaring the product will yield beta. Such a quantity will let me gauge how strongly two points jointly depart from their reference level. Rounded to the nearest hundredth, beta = 0.25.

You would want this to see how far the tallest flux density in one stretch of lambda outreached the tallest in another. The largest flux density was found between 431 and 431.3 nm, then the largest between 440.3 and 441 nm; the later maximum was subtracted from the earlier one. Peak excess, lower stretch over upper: 0.21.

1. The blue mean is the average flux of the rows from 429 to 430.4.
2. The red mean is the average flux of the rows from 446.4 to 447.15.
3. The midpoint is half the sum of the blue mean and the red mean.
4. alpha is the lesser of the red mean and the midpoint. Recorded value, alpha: 4.93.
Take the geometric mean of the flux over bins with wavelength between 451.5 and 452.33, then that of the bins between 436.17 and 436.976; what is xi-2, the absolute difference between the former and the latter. 0.47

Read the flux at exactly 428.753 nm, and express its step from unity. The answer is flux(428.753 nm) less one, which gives 3.5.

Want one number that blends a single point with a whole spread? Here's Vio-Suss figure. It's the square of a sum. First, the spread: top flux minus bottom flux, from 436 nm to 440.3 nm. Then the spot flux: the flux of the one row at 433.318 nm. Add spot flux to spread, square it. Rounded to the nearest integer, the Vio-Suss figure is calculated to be 34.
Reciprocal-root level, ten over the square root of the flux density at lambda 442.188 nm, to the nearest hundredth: 4.39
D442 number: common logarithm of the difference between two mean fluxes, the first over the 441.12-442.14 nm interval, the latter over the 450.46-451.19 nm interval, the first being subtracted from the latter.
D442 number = -0.1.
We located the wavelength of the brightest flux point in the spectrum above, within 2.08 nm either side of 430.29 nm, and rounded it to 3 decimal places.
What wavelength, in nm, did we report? 431.228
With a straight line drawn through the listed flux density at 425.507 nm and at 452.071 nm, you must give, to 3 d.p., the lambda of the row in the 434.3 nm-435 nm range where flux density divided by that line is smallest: 434.417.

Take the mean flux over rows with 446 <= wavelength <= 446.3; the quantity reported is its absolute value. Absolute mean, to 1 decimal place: 5.1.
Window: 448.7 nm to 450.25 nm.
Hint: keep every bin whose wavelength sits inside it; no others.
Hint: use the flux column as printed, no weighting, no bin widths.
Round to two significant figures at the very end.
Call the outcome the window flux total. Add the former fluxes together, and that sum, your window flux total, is 83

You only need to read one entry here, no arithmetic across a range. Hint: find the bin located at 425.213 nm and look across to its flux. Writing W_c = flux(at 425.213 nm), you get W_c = 4.99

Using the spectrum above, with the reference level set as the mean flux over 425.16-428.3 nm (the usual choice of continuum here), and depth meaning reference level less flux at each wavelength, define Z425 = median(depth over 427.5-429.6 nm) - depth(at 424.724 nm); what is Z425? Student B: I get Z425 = 0.0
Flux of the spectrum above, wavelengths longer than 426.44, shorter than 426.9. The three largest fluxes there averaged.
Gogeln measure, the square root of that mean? 2.28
